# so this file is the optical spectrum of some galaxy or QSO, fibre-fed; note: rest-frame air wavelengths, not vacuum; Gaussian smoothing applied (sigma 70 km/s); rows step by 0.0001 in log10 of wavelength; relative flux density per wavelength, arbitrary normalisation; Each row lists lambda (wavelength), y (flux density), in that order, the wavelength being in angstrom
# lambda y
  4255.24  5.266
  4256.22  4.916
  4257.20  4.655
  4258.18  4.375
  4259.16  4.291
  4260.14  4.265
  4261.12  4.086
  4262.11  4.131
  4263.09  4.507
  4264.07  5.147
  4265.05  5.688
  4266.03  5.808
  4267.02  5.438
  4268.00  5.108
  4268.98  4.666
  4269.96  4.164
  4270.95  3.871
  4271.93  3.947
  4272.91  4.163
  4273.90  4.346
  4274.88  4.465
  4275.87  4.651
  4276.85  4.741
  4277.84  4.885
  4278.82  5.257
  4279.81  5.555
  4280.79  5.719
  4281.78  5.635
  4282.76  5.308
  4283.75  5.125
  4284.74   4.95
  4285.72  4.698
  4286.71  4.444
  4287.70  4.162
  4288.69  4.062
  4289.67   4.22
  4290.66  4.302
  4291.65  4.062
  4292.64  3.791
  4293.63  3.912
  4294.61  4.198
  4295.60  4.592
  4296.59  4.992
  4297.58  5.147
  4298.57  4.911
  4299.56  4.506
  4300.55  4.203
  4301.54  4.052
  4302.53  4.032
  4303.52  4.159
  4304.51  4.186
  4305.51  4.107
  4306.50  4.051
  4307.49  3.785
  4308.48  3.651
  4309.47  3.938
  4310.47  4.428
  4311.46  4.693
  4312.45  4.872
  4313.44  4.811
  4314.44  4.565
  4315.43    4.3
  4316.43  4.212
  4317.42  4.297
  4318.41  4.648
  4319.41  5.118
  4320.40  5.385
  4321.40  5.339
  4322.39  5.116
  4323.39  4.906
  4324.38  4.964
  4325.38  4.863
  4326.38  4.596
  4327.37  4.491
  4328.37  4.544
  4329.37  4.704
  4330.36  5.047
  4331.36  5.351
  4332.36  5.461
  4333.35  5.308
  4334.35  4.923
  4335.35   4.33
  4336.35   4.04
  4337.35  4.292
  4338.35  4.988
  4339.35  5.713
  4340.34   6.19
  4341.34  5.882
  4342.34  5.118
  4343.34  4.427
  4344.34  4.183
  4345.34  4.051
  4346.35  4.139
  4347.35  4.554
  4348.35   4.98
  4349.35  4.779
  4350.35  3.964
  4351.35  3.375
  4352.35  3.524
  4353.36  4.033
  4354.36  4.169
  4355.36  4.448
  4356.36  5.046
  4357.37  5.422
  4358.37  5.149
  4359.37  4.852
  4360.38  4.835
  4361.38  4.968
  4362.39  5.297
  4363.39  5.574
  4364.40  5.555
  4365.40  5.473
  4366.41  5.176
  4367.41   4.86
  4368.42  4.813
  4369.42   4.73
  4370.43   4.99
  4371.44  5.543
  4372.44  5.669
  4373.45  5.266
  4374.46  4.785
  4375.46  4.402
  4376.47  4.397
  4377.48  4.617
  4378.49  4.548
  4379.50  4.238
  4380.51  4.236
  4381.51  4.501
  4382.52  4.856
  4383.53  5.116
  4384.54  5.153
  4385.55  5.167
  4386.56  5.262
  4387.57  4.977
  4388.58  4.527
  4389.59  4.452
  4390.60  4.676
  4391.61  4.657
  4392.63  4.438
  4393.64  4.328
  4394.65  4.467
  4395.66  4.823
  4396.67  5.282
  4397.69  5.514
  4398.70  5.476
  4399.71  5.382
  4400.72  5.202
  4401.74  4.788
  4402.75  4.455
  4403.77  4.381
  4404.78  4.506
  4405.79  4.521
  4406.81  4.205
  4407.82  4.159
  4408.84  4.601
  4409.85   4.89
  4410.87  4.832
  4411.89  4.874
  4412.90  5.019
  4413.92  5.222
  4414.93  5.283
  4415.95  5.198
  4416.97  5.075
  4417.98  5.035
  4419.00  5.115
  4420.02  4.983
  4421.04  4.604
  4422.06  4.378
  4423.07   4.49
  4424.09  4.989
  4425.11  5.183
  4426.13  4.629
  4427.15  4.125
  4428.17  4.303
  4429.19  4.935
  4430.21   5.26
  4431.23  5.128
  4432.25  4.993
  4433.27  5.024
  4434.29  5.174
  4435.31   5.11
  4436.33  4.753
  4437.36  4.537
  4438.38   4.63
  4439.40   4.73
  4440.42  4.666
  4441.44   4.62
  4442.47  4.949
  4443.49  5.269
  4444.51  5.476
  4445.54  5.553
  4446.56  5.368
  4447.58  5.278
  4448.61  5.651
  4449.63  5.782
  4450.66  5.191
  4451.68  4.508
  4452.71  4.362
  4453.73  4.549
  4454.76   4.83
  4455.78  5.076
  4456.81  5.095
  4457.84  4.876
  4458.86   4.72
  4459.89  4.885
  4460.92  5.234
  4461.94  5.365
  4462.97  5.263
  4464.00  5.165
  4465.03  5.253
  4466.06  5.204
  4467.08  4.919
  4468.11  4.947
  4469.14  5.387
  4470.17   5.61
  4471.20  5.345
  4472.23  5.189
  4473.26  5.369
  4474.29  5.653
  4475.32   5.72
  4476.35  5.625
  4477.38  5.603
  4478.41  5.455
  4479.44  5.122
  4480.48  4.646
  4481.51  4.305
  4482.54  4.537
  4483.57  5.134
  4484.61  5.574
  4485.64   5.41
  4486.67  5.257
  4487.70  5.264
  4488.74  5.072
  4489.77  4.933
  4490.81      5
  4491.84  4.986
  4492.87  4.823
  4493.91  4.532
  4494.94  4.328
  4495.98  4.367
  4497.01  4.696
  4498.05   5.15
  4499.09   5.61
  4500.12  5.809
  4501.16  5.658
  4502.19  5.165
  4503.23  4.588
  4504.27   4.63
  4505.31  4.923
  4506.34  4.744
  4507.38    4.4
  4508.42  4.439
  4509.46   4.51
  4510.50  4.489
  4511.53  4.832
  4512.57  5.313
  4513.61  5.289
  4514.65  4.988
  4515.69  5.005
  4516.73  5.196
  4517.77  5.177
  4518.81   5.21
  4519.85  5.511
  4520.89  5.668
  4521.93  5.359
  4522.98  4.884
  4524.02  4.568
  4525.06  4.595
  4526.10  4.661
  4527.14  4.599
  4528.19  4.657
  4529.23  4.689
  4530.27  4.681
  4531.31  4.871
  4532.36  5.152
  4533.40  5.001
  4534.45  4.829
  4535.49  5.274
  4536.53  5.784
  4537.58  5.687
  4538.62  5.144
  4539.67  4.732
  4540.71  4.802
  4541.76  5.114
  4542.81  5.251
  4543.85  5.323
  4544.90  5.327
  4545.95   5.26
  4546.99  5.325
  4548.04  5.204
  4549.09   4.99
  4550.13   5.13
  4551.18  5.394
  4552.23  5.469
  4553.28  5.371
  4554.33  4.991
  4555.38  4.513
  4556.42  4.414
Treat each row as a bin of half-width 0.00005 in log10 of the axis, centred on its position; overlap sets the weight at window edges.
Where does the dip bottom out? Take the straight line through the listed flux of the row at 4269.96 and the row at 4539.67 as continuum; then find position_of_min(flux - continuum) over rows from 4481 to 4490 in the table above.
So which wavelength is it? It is 4481.51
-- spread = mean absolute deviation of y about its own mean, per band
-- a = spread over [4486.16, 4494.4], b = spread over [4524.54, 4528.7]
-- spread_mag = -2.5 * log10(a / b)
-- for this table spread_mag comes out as -1.8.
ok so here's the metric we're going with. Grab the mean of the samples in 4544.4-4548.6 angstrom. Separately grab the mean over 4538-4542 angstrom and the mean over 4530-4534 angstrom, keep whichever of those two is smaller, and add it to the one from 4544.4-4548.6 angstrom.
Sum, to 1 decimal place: 10.2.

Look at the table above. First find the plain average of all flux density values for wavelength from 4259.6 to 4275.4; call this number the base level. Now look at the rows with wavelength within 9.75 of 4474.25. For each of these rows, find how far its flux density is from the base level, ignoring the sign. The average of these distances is 0.64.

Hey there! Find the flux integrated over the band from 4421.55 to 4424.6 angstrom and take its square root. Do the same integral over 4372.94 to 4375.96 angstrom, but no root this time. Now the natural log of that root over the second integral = -1.35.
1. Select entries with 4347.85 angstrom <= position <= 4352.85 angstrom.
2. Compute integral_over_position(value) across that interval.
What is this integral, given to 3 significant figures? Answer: 20.7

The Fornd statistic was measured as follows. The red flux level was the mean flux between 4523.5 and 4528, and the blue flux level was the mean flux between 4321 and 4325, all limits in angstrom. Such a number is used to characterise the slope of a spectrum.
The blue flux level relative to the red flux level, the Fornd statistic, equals 1.10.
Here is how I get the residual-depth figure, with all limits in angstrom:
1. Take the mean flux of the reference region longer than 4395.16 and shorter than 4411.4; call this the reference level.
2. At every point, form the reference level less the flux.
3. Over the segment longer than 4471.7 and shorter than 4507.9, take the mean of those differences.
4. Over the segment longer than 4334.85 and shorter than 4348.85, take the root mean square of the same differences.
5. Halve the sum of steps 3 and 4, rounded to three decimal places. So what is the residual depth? 0.221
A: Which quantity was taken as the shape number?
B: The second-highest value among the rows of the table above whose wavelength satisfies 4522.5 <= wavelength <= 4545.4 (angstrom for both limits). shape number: 5.687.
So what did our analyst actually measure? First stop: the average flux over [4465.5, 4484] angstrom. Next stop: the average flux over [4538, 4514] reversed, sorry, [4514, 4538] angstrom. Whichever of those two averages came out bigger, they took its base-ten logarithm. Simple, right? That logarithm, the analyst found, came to 0.717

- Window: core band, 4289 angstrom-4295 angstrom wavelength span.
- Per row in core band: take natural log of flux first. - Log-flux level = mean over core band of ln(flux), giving 1.41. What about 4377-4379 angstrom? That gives 1.52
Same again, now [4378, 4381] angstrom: 1.47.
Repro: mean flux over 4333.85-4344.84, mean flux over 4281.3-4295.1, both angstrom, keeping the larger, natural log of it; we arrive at 1.59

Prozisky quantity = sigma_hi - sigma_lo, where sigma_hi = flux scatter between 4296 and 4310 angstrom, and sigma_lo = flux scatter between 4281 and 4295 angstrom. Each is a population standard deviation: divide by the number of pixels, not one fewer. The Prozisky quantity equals -0.11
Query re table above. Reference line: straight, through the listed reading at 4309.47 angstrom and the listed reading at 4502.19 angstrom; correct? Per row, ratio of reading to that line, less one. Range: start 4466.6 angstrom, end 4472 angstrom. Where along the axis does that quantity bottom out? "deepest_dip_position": 4467.08 angstrom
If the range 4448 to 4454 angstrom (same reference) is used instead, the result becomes 4452.71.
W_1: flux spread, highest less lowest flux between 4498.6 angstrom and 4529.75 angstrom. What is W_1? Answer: 1.4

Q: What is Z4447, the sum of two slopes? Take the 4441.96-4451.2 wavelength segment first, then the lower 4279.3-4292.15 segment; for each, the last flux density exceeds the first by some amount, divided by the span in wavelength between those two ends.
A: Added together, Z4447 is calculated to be -0.10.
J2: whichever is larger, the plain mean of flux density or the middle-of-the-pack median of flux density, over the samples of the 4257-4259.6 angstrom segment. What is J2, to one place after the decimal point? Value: 4.4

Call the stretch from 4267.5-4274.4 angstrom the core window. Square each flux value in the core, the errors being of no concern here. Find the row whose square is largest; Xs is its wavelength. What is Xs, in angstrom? 4268.00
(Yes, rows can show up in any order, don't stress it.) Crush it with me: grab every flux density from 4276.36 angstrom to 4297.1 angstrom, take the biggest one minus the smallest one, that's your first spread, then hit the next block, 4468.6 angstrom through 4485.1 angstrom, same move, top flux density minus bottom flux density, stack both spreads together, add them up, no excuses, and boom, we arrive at 3.3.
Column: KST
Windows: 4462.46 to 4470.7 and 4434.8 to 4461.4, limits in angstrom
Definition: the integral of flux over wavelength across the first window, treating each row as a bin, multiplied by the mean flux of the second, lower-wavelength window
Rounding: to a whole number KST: 214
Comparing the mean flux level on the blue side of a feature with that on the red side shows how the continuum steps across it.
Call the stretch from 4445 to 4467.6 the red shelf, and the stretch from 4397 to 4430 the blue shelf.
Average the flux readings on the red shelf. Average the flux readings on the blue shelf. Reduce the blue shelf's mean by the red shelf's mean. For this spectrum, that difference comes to -0.27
